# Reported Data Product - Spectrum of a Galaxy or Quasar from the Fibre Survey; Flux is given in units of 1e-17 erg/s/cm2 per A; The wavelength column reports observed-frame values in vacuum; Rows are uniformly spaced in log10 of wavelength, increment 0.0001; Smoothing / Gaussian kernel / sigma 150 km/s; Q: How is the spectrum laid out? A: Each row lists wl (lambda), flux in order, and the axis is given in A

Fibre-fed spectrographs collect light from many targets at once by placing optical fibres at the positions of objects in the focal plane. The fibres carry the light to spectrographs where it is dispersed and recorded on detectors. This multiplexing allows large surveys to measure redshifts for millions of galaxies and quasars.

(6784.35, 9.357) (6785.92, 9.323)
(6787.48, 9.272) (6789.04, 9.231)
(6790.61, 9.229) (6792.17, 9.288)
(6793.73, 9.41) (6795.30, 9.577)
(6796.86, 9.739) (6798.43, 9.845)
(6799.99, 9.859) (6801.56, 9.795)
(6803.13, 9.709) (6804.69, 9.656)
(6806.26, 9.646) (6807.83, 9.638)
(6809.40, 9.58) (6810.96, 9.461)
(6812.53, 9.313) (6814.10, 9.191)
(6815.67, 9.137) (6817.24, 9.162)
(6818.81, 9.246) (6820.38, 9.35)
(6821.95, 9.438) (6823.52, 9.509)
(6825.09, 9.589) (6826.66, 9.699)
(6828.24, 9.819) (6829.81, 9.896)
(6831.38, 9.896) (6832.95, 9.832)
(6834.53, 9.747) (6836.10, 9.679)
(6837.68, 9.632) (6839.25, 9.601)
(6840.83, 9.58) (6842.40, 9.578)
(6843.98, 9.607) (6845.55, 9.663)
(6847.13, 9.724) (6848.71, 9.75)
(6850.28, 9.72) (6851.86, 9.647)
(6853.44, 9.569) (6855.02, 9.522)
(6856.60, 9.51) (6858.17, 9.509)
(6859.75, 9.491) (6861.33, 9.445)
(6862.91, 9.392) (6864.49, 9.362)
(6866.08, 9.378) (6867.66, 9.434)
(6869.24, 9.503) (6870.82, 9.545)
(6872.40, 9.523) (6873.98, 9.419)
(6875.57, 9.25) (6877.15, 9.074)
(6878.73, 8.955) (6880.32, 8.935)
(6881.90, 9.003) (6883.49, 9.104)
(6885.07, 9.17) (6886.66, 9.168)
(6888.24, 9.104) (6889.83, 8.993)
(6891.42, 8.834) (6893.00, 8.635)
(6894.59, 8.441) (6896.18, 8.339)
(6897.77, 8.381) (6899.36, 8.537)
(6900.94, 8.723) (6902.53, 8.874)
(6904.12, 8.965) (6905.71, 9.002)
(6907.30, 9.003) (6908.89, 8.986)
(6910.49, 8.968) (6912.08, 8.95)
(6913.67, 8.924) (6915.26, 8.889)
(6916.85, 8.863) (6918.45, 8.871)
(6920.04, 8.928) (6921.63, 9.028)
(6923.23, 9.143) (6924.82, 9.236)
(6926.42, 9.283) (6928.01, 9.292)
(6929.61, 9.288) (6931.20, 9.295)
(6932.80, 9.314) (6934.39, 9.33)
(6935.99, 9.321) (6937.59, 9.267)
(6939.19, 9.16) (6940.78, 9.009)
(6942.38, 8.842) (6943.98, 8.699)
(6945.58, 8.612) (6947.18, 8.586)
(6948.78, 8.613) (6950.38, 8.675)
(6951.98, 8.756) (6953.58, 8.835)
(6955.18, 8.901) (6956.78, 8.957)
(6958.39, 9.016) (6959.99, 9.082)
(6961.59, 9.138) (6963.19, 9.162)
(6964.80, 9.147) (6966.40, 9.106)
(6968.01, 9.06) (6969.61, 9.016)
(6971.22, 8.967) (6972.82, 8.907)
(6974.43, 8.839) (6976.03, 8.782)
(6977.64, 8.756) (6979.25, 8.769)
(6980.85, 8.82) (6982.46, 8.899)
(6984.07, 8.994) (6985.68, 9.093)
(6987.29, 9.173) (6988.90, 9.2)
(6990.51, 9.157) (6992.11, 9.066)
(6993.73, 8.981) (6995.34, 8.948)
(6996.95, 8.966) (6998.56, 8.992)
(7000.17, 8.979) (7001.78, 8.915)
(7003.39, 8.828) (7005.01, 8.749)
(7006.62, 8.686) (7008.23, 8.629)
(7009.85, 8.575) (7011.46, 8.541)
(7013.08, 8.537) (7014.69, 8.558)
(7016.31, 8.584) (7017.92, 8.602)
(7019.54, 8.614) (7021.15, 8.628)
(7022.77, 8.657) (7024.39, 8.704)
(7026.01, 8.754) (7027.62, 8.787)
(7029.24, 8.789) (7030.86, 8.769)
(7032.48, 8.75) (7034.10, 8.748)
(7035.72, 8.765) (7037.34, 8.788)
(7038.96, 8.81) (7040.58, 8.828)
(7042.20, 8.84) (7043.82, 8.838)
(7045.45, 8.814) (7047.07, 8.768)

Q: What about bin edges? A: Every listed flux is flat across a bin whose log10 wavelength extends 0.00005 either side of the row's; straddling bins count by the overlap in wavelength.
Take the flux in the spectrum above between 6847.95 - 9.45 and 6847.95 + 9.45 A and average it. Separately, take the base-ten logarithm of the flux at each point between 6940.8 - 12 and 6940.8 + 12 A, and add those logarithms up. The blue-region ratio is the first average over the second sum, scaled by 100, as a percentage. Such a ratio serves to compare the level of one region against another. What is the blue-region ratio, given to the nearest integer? 67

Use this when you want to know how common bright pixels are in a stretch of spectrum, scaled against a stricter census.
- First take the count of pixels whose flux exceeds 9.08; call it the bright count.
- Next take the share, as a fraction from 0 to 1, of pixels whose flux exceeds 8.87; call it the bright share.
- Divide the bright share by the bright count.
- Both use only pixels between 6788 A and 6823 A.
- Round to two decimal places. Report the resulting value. 0.05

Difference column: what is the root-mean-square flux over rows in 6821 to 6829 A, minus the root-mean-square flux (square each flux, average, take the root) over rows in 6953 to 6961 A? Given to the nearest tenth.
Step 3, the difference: 0.7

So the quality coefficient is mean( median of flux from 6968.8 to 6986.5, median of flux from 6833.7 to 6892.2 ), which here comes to 9.20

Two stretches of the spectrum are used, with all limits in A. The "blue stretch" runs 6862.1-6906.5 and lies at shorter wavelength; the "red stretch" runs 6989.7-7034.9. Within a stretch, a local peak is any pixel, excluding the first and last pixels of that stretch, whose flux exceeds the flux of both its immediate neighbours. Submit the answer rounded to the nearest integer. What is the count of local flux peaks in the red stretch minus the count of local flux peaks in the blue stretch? 0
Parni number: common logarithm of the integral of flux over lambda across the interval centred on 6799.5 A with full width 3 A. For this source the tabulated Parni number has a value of 1.5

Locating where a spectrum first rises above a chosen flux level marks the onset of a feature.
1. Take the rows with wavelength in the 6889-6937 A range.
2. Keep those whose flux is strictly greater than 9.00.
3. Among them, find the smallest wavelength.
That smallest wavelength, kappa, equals 6905.71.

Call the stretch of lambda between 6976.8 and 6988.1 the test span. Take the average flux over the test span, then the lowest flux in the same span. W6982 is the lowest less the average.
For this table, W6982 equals -0.17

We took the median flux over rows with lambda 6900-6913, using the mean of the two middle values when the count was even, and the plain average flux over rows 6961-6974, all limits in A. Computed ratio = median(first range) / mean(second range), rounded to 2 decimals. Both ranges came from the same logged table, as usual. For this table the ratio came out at 0.99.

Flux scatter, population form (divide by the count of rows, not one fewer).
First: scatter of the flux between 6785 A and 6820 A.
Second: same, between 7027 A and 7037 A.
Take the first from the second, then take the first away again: -0.5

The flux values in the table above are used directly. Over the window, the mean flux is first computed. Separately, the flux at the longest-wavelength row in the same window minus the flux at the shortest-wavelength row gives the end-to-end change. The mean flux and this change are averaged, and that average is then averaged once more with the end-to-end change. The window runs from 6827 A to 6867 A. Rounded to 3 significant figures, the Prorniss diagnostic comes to 2.07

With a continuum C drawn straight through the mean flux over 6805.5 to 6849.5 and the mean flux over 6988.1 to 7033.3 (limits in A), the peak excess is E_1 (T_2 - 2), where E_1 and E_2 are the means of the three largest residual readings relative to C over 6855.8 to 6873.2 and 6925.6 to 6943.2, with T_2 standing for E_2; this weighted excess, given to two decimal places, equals -0.25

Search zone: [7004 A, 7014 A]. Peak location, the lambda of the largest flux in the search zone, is 7005.01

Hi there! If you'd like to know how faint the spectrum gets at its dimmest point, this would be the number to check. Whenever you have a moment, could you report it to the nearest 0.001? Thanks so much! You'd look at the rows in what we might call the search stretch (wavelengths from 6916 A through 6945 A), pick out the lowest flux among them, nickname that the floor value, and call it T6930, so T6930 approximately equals 8.699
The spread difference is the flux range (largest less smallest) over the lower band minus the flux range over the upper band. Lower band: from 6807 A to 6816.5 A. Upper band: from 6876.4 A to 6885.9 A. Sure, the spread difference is 0.27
